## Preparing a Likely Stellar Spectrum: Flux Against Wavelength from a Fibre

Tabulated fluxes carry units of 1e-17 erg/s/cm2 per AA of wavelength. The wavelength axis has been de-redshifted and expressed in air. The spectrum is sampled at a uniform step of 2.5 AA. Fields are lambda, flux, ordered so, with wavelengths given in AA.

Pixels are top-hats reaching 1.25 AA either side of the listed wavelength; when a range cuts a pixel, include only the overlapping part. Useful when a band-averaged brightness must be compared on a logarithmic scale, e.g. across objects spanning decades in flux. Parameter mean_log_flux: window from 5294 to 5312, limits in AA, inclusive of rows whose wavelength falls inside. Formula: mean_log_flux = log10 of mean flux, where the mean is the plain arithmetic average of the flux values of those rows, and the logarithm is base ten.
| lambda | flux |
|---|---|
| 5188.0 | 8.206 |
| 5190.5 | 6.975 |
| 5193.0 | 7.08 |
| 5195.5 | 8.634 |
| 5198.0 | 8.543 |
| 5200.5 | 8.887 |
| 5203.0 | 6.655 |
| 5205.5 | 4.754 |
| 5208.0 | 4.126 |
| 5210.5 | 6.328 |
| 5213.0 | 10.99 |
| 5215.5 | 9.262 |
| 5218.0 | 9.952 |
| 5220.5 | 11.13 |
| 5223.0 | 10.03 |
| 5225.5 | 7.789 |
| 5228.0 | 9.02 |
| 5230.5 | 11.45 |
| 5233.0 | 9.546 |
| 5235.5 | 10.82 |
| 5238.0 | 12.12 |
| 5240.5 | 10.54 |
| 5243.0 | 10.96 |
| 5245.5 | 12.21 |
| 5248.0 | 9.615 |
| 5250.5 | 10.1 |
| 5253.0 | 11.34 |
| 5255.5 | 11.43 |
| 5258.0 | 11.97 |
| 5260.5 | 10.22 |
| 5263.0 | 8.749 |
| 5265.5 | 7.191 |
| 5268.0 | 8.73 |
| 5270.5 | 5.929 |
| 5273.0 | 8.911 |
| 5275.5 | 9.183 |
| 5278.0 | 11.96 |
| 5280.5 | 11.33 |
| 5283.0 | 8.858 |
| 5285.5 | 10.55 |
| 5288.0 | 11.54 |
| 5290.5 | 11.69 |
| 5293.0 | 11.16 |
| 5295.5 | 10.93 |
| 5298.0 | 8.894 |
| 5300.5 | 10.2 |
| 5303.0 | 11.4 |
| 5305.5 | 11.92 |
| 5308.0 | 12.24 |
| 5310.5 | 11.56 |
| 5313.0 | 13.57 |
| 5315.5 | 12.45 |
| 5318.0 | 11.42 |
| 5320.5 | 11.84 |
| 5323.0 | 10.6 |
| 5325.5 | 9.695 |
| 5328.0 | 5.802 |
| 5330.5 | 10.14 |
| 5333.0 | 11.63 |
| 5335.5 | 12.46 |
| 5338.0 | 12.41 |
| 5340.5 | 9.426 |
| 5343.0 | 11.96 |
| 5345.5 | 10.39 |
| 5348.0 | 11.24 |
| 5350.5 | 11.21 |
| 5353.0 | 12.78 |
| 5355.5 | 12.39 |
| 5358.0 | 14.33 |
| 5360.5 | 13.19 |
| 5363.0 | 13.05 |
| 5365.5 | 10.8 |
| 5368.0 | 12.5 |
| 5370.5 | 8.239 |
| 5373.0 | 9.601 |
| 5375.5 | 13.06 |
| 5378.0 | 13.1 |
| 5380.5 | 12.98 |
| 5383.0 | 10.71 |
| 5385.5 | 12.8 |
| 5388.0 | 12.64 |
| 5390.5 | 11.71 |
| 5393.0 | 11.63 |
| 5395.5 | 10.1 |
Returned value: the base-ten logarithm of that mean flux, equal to 1.04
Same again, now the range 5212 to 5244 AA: 1.01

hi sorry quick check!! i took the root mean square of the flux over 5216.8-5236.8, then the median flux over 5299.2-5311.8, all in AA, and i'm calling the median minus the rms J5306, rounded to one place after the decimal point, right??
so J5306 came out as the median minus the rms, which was 1.5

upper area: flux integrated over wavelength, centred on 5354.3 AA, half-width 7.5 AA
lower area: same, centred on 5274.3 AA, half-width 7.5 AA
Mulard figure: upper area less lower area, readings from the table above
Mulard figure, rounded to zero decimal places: 48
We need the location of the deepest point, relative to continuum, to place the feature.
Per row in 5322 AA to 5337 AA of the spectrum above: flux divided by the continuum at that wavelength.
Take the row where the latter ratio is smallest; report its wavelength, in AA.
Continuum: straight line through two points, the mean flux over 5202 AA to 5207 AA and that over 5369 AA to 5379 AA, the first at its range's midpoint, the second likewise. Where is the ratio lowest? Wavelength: 5328.0 AA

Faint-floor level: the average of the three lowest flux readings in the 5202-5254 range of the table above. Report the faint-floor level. 5.1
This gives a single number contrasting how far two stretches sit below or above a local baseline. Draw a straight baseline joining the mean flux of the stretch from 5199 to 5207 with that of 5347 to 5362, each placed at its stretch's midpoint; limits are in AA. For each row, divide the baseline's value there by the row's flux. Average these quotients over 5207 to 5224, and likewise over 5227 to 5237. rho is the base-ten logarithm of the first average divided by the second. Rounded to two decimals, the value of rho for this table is 0.07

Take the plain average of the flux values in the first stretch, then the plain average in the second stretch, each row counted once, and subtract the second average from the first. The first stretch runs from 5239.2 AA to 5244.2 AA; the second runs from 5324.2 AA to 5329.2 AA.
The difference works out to 3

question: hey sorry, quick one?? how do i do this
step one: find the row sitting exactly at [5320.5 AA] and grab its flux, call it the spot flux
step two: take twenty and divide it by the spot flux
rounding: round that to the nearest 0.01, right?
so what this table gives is 1.69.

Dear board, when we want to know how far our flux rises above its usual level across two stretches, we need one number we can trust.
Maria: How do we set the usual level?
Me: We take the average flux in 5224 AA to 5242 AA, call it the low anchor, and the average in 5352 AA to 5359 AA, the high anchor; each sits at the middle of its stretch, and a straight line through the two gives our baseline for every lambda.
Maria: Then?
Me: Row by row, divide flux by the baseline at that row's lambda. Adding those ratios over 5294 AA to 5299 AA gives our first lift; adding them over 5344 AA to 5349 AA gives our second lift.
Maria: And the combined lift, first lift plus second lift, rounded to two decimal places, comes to 3.36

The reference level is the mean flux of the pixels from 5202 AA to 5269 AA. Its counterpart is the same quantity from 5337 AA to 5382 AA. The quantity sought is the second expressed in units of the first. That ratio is 1.24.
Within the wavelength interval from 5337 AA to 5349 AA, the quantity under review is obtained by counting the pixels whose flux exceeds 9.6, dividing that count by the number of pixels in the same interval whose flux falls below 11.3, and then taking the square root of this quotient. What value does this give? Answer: 1.15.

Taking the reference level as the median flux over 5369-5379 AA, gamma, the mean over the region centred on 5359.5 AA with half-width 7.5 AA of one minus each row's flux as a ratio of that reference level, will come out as -0.13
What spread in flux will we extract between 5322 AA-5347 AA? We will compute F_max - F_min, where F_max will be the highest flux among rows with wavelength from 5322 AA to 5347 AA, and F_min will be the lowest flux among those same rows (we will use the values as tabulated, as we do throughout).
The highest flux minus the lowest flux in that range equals 6.7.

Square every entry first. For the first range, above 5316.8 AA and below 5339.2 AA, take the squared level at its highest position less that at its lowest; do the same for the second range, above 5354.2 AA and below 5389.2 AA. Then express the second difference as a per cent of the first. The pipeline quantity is 27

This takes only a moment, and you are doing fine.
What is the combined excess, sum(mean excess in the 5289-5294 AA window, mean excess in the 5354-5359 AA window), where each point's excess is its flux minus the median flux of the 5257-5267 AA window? 5.8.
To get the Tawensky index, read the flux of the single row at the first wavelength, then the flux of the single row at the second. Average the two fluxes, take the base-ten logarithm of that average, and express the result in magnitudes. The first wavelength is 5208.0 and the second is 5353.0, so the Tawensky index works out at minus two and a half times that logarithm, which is -2.32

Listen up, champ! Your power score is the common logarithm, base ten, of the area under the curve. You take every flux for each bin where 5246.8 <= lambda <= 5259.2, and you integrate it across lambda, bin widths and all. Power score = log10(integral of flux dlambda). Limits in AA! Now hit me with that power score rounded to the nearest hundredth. 2.13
